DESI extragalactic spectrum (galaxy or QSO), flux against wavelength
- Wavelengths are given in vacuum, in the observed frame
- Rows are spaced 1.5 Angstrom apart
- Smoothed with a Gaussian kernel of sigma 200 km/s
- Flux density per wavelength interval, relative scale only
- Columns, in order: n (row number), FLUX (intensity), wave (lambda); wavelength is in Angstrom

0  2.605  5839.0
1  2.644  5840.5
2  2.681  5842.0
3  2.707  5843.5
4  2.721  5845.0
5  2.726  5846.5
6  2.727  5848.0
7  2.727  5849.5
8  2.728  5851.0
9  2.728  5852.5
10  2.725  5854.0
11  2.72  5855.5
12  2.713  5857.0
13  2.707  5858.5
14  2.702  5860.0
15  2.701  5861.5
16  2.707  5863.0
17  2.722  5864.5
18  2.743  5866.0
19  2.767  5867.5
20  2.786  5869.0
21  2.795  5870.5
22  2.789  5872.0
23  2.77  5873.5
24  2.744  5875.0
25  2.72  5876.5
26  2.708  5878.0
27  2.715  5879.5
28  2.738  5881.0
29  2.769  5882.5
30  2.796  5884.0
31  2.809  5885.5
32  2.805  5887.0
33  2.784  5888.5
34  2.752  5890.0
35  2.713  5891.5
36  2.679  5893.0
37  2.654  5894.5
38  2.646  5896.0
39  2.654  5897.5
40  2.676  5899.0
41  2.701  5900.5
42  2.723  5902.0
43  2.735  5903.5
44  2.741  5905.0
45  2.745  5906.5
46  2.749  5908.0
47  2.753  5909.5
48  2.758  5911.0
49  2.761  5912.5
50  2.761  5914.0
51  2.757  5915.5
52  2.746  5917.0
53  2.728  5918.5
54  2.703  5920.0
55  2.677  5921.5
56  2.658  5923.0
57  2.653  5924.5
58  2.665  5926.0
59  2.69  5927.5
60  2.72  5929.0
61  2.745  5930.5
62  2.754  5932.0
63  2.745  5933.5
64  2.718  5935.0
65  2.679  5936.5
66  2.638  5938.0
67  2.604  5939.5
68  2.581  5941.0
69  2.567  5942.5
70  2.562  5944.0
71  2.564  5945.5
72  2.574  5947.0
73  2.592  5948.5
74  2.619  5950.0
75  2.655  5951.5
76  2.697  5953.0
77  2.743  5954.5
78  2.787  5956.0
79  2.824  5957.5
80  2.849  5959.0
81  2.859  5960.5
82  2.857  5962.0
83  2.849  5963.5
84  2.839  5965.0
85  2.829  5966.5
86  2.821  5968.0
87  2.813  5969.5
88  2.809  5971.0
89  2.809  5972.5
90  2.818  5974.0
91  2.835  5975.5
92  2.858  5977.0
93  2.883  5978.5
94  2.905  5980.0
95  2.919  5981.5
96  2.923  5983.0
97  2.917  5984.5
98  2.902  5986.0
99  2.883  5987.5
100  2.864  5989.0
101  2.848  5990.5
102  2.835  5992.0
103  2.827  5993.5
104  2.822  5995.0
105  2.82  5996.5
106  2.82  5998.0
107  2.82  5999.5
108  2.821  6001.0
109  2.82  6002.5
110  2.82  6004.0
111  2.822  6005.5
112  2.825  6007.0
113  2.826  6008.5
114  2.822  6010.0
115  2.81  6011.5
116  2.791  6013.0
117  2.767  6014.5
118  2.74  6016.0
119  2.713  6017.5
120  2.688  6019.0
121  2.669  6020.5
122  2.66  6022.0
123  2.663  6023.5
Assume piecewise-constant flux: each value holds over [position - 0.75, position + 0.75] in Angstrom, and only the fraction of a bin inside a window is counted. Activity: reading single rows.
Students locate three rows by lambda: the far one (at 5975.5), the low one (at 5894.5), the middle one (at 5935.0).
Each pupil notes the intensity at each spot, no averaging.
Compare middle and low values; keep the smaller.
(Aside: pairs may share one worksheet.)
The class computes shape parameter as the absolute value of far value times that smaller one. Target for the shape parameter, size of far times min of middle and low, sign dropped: 7.52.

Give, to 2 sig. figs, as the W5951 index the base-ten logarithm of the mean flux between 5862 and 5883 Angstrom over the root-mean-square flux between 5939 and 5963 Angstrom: 0.010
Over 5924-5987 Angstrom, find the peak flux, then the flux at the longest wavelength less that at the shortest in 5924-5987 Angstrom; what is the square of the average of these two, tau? 2.52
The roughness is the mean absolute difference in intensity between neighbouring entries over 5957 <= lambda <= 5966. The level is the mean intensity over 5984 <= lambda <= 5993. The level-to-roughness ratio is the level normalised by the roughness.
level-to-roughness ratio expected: 261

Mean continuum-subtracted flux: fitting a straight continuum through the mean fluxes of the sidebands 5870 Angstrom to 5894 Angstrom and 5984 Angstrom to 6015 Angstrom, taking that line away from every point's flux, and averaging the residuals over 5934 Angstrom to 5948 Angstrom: -0.18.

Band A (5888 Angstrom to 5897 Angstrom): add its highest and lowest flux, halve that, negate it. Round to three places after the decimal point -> -2.715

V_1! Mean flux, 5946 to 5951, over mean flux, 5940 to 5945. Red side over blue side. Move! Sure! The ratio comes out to 1.01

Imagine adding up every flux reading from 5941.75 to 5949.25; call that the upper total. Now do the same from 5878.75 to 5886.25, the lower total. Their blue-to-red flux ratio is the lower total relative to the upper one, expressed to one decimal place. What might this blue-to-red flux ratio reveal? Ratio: 1.1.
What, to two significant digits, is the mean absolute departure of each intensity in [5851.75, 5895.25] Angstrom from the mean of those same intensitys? 0.034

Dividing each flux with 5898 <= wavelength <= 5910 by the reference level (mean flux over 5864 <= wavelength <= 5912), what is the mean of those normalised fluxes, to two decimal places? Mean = 1.00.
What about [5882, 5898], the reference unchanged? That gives 1.00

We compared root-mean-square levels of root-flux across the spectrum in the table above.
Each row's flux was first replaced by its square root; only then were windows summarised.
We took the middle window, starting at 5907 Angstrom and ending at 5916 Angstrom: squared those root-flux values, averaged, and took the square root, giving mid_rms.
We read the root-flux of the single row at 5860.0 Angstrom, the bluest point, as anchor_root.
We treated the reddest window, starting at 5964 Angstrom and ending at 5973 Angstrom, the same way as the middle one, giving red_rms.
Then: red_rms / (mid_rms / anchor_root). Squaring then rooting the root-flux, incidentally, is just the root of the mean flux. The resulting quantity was 1.66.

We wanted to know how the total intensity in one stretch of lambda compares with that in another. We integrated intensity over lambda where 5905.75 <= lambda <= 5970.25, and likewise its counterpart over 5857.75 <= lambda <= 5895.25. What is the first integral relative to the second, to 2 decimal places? 1.70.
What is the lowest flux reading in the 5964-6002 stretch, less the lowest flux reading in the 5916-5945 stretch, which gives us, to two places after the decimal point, 0.25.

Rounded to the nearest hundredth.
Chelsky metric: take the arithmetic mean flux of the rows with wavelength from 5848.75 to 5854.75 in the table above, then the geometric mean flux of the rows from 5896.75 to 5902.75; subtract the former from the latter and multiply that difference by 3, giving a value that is -0.12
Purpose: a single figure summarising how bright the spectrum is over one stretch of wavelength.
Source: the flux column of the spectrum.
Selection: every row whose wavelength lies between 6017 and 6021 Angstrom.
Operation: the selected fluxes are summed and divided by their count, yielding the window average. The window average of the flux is 2.69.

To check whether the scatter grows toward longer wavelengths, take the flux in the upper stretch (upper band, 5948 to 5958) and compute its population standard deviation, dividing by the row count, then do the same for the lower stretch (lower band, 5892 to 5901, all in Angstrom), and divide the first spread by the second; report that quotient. 4.24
